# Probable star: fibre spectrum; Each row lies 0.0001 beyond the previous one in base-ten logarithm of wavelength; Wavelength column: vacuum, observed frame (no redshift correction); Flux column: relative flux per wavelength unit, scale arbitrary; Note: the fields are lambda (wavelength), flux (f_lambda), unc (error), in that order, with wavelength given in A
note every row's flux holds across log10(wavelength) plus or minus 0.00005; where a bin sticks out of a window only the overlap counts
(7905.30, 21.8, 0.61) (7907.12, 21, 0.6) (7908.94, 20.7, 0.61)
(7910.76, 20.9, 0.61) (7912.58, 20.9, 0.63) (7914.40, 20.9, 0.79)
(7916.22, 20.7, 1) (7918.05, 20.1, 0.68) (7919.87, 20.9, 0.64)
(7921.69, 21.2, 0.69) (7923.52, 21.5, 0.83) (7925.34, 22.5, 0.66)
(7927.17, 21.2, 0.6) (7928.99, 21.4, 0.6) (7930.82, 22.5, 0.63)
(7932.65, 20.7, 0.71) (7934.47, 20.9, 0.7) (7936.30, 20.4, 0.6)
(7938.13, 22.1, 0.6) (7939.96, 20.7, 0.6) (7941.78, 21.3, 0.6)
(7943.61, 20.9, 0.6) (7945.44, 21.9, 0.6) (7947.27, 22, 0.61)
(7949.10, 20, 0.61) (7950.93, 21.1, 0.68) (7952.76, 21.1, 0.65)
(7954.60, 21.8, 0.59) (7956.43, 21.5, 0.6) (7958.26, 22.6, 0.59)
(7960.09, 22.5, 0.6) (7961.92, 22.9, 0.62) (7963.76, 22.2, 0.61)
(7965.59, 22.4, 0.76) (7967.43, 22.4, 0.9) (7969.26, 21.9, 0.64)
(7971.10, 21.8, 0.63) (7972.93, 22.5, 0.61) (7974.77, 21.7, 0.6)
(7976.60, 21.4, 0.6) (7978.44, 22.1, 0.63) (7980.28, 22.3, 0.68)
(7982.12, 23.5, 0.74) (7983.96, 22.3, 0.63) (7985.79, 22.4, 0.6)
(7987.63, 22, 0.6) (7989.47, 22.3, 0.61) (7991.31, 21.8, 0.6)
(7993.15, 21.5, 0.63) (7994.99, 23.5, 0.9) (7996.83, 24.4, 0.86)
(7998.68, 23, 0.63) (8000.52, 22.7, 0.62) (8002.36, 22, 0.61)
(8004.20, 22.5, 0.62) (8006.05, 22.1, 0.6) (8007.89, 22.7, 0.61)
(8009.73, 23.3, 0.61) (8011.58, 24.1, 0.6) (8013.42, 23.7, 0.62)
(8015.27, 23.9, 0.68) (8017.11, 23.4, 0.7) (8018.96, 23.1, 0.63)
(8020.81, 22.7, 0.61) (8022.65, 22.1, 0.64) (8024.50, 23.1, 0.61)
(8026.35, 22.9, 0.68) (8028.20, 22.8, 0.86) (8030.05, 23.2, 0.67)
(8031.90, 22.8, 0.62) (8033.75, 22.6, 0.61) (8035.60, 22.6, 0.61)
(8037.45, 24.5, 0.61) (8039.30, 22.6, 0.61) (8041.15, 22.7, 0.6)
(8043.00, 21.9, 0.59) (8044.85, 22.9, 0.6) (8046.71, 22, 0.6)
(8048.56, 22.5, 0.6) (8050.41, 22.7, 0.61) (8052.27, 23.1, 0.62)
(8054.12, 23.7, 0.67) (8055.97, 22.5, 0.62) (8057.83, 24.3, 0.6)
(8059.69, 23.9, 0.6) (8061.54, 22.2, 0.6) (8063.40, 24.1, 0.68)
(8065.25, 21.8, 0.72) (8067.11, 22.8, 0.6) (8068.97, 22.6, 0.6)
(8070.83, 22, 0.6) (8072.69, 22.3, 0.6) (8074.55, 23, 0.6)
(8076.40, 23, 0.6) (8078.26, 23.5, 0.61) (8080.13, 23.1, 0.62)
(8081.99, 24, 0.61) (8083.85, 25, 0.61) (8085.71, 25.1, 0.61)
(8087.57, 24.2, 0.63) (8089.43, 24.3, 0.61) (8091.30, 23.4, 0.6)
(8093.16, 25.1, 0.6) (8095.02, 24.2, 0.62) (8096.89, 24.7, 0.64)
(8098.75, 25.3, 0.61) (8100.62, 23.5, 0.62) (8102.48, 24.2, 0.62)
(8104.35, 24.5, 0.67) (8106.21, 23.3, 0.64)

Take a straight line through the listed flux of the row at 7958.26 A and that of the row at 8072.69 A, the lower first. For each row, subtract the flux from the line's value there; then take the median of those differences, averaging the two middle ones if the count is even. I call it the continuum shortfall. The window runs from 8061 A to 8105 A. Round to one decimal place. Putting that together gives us -1.5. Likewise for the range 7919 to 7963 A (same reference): 1.3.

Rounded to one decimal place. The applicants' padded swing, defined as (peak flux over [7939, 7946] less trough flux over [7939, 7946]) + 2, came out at 3.2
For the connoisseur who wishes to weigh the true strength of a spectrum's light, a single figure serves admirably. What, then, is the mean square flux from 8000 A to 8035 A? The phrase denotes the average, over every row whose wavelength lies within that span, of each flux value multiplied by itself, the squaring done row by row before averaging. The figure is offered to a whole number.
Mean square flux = 526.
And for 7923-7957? 456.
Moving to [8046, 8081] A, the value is 525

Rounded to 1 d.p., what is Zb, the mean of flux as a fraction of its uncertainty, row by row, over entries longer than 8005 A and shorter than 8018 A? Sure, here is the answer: 37.0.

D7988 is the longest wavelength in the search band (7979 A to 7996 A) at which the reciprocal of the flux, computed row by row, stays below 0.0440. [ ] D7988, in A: 7994.99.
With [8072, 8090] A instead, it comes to 8089.43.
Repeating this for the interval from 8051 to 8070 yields 8067.11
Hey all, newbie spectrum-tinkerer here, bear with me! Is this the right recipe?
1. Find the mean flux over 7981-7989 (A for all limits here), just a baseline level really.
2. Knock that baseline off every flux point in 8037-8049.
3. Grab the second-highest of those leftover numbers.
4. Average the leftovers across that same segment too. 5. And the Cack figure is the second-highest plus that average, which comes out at 0.5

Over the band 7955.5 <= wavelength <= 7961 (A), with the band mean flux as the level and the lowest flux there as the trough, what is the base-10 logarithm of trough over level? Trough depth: -0.014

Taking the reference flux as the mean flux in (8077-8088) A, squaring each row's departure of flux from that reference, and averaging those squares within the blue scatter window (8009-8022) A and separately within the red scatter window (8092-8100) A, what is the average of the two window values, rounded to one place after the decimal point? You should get 0.7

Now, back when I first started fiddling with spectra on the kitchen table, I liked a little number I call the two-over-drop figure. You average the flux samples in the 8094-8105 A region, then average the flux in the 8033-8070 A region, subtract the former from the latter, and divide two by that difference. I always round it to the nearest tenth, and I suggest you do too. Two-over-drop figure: -1.3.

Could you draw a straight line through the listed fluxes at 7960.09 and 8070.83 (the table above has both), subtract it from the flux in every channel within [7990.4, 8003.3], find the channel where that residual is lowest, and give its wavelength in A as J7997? 7993.15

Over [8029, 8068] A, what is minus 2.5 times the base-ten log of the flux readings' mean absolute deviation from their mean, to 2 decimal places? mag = 0.55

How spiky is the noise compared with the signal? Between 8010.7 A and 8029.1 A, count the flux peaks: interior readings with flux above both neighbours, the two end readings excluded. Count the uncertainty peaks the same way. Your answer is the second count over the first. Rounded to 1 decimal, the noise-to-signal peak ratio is 1.0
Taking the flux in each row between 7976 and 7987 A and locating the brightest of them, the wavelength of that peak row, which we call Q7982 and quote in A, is 7982.12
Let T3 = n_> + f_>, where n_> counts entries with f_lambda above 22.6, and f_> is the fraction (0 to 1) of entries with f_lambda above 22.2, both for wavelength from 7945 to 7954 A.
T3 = 0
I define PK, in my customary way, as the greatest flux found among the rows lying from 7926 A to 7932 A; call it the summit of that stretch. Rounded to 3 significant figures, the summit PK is 22.5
